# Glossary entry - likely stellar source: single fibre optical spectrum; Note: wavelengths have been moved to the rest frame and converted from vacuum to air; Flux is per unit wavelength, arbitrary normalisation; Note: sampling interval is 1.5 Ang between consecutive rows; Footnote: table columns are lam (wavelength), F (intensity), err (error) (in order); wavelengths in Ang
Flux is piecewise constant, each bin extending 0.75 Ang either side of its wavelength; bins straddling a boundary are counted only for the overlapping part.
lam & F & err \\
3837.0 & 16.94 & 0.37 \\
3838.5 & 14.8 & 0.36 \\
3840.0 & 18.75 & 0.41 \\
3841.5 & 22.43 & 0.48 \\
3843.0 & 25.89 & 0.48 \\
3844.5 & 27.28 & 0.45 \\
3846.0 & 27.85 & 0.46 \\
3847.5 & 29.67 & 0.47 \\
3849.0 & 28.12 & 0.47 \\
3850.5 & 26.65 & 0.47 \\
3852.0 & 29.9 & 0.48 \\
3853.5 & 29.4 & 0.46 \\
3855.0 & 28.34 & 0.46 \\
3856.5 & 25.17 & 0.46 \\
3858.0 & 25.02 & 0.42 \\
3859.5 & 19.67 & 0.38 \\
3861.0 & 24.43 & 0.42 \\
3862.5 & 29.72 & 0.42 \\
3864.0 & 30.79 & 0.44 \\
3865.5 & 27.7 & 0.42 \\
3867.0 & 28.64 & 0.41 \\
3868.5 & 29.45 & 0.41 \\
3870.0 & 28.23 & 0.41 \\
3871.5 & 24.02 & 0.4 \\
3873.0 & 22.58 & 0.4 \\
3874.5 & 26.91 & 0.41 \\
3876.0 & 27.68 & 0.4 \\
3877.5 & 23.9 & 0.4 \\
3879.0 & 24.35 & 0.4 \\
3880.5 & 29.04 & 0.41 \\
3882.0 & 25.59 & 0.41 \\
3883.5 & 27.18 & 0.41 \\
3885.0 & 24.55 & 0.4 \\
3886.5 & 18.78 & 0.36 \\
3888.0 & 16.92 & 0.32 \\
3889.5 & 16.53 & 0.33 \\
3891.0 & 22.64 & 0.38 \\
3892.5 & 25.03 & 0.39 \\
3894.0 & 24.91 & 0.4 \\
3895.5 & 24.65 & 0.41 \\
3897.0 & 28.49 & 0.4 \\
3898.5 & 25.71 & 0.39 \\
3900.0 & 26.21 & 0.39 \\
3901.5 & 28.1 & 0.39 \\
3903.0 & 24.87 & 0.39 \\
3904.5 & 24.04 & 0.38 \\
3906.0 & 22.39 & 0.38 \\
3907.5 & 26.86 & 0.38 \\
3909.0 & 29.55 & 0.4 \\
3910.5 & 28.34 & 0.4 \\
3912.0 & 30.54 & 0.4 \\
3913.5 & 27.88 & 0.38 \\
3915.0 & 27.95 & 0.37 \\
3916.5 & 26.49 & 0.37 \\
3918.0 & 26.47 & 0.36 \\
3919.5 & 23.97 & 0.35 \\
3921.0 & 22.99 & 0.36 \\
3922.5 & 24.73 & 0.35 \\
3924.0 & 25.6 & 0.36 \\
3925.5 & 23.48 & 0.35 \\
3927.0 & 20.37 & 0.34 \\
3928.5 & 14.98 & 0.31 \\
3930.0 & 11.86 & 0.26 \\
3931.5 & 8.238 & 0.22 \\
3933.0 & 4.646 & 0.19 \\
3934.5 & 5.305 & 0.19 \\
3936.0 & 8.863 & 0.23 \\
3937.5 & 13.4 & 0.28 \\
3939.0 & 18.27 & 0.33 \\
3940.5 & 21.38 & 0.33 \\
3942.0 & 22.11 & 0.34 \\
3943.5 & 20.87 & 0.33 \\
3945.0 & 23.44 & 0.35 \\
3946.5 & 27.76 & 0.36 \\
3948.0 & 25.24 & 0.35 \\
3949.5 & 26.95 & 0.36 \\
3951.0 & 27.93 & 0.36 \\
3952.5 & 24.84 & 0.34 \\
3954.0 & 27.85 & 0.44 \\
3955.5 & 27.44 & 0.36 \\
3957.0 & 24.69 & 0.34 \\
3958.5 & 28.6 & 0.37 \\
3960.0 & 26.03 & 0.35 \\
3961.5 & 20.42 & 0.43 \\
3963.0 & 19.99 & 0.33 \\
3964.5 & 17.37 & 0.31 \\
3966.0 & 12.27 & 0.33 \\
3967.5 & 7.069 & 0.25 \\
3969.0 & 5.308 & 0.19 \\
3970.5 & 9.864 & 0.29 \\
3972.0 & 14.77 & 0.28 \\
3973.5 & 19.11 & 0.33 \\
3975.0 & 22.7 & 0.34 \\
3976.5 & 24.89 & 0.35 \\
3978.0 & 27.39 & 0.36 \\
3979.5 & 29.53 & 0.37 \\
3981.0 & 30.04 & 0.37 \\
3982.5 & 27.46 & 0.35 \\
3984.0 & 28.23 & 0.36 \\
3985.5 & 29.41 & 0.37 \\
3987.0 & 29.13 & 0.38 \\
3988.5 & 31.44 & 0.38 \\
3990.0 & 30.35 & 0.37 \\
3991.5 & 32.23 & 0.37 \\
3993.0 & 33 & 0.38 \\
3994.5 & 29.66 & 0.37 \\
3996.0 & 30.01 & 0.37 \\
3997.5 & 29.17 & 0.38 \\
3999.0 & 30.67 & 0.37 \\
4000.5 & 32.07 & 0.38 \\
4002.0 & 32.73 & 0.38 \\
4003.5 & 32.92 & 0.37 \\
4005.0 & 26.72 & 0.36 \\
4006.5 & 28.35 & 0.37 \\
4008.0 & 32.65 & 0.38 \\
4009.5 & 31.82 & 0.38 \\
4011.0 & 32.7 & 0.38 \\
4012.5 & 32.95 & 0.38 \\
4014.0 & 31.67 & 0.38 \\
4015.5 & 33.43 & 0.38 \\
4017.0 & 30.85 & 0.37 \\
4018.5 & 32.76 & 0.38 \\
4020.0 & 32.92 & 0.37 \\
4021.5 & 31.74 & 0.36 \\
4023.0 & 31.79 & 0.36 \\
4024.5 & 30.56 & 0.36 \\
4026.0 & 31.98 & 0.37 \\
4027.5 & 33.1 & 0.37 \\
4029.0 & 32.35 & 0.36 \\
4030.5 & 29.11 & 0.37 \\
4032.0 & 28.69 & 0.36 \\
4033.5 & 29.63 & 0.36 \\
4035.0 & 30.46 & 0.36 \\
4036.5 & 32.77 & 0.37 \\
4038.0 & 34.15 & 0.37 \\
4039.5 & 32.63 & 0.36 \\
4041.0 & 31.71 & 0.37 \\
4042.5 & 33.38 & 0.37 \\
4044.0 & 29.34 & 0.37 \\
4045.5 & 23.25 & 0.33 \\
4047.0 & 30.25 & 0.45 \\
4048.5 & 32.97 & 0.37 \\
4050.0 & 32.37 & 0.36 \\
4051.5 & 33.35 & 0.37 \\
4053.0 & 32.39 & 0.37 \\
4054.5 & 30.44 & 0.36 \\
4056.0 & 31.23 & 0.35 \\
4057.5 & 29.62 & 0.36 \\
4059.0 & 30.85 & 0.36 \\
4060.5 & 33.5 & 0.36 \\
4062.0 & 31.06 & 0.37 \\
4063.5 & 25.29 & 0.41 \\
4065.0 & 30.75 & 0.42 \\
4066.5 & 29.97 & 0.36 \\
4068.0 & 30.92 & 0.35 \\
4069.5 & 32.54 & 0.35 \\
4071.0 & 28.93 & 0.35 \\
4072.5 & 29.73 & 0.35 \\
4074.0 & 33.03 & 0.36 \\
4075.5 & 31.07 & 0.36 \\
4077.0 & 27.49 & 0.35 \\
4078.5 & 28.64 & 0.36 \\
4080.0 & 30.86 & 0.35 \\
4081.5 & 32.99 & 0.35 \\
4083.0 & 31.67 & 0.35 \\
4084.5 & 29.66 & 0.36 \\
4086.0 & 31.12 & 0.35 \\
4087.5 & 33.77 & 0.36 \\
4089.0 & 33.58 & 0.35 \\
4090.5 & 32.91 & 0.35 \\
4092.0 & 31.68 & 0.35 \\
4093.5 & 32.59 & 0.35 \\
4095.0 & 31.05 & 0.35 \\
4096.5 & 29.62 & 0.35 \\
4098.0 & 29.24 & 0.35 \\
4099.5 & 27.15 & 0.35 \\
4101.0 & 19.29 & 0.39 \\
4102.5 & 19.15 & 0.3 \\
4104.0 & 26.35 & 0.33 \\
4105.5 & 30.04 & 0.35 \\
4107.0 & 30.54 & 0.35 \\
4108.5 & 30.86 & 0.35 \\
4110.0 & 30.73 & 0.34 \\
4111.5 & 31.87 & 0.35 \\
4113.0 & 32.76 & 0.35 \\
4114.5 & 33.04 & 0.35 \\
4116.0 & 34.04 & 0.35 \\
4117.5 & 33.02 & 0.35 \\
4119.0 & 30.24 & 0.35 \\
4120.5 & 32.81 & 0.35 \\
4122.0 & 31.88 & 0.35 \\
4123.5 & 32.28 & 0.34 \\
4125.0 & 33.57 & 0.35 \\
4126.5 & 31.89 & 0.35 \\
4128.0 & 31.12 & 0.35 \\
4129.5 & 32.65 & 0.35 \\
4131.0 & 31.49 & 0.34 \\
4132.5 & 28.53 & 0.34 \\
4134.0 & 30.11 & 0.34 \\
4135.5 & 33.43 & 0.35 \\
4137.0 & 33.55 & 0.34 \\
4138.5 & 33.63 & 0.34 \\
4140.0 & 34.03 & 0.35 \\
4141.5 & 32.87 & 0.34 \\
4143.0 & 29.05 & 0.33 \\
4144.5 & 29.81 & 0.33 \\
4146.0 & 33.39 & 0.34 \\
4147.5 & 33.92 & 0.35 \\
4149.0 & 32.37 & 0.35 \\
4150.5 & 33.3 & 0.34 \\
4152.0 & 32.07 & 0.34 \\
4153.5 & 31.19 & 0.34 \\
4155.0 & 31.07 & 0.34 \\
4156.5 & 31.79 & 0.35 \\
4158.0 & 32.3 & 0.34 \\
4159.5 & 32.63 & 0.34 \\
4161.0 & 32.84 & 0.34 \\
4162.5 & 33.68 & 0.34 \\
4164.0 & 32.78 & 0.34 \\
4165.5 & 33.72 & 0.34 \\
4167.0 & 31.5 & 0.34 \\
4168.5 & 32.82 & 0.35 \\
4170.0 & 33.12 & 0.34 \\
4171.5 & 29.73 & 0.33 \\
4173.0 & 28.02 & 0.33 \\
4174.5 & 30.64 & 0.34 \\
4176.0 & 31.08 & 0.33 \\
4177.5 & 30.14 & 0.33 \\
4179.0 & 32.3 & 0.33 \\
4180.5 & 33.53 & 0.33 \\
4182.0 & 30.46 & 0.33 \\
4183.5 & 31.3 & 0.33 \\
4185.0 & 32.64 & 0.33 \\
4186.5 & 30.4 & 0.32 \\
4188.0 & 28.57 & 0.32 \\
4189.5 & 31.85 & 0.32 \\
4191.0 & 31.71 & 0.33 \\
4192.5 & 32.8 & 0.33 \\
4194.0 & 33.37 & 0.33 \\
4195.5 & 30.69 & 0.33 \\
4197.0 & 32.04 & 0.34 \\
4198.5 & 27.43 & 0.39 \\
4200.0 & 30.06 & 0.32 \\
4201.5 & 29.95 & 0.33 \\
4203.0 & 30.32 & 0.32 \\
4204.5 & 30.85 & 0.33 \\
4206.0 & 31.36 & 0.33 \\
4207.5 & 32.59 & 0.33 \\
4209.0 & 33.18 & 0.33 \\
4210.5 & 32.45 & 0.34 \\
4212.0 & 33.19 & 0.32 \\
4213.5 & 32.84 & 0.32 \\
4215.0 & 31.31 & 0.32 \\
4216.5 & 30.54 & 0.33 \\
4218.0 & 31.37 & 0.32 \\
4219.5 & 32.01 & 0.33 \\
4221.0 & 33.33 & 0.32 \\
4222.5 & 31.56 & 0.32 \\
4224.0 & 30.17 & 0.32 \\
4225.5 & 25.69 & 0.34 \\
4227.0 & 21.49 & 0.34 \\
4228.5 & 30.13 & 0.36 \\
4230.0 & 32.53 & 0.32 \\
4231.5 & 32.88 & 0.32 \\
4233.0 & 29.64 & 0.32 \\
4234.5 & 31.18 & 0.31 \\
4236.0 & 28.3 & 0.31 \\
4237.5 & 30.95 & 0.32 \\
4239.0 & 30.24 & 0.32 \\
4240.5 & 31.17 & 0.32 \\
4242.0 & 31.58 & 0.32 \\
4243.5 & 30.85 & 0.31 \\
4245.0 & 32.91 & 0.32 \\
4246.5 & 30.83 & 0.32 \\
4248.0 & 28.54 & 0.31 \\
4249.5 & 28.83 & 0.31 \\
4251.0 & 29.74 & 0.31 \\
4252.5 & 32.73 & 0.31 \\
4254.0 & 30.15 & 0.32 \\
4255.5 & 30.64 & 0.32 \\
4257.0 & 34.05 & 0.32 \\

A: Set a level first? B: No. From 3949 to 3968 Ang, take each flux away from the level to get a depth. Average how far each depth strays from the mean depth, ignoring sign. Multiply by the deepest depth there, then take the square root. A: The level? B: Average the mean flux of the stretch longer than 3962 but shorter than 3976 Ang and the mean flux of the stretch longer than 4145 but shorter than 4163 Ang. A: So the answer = 9.4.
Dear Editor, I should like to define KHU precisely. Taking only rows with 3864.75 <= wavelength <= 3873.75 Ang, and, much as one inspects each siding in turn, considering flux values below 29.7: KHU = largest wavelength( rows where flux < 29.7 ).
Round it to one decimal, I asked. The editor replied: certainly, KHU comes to 3873.0 Ang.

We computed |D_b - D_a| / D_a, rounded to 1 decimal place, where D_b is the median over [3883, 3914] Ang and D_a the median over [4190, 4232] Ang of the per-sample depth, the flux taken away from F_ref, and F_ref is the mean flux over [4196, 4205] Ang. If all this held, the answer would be -4.7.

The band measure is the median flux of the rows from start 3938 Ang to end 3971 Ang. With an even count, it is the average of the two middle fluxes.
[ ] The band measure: 22.8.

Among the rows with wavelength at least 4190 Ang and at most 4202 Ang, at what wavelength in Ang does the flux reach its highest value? 4194.0 Ang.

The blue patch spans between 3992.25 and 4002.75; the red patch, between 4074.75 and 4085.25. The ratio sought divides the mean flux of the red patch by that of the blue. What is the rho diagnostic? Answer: 0.98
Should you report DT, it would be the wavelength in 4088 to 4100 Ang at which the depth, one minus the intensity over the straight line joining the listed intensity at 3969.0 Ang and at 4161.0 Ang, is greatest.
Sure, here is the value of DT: 4099.5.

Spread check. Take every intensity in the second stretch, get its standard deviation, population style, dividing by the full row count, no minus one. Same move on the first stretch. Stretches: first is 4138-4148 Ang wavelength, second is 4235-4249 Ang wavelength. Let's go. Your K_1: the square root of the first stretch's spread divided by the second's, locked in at 1.2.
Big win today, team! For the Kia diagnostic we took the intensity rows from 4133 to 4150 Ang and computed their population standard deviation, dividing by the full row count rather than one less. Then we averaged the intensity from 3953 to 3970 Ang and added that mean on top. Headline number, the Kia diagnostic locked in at 21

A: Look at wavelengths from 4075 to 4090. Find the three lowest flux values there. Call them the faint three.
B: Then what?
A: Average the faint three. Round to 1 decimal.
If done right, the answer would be 28.6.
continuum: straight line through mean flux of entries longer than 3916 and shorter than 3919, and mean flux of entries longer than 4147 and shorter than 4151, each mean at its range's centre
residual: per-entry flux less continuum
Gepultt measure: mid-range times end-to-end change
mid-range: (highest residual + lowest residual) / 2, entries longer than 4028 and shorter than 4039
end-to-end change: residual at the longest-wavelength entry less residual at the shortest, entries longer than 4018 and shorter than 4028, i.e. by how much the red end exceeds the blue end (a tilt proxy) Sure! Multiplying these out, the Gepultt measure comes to 0.1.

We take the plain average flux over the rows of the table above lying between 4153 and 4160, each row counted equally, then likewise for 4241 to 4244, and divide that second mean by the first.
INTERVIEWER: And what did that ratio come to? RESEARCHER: 0.98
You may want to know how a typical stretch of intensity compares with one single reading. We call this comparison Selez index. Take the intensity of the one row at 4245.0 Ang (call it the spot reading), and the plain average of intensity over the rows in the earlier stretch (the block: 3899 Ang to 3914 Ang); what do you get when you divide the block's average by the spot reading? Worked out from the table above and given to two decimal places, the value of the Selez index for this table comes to 0.82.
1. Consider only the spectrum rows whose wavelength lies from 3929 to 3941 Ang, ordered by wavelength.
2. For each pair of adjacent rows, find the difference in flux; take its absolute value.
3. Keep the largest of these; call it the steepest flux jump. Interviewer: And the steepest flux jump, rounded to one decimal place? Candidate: 4.9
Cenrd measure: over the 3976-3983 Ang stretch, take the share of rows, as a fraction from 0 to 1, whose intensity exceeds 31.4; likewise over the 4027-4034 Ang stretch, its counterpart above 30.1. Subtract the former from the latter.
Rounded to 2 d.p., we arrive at 0.40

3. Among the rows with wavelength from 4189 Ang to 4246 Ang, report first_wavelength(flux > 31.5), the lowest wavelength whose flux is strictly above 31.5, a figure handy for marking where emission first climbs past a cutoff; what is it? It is 4189.5 Ang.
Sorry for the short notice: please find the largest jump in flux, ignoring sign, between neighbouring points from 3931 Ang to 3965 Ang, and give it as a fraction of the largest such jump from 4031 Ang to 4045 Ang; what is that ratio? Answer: 1.4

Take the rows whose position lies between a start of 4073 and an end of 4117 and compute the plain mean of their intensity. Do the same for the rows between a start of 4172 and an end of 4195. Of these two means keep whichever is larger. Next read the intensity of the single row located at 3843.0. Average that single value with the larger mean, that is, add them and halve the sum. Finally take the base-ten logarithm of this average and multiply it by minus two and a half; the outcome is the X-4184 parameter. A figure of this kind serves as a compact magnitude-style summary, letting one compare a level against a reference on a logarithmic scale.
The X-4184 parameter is -3.64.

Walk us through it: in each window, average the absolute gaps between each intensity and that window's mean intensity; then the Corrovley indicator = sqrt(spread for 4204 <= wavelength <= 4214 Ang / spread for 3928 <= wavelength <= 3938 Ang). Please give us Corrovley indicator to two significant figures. 0.47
